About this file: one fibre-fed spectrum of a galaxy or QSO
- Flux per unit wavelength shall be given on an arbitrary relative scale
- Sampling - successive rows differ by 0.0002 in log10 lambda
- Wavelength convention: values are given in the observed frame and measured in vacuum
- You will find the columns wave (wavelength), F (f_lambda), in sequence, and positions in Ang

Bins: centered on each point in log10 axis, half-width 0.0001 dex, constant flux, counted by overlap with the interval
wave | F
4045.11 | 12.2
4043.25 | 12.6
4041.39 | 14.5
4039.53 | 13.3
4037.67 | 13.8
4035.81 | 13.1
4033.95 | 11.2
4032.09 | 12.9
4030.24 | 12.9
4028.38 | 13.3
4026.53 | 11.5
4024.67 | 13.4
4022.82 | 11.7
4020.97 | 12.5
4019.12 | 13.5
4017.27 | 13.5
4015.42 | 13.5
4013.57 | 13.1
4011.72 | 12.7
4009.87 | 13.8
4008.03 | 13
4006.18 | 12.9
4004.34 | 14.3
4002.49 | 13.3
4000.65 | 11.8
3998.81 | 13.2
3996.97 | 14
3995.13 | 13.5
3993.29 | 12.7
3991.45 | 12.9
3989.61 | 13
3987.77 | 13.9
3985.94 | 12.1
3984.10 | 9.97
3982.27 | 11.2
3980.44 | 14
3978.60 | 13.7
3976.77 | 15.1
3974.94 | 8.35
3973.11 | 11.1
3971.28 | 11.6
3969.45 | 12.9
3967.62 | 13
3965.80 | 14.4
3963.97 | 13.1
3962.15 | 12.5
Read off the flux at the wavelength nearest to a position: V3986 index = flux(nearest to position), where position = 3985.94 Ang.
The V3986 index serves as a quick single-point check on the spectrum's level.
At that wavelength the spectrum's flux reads 12.1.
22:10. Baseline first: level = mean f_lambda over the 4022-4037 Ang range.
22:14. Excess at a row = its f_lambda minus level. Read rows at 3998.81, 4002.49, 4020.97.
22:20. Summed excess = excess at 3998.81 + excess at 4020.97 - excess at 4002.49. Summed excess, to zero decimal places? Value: 0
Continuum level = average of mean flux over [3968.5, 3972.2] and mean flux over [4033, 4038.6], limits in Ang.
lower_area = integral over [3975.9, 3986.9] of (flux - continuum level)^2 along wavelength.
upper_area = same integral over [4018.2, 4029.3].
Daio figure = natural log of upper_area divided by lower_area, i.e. -1.5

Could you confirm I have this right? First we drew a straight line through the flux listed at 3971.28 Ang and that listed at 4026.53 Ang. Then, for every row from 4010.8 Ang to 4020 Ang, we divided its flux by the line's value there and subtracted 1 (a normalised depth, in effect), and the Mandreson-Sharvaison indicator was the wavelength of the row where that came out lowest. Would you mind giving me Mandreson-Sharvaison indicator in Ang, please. 4011.72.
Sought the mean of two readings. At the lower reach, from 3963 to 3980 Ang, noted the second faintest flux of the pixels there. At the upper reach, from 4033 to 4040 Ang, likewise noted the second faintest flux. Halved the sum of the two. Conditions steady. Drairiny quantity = 12.1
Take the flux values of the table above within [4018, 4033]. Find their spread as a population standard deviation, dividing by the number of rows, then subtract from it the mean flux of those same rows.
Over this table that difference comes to -12.0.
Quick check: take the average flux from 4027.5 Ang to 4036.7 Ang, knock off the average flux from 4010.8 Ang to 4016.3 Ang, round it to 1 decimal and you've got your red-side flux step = -0.4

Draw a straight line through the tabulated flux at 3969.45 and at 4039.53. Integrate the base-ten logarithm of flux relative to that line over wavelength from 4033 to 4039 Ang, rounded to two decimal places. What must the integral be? -0.12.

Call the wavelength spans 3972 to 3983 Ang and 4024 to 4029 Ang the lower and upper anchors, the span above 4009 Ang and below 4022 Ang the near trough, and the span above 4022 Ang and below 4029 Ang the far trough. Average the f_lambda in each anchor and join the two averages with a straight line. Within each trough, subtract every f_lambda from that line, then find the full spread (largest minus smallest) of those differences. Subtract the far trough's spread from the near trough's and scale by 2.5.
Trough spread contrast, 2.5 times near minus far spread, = -1.3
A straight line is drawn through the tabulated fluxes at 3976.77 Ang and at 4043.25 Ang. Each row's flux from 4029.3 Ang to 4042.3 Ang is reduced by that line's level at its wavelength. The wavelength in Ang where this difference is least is 4033.95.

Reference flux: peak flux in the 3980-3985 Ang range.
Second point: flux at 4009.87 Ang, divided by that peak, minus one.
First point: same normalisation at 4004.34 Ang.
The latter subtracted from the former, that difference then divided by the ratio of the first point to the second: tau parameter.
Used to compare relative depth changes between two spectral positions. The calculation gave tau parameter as 0.024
